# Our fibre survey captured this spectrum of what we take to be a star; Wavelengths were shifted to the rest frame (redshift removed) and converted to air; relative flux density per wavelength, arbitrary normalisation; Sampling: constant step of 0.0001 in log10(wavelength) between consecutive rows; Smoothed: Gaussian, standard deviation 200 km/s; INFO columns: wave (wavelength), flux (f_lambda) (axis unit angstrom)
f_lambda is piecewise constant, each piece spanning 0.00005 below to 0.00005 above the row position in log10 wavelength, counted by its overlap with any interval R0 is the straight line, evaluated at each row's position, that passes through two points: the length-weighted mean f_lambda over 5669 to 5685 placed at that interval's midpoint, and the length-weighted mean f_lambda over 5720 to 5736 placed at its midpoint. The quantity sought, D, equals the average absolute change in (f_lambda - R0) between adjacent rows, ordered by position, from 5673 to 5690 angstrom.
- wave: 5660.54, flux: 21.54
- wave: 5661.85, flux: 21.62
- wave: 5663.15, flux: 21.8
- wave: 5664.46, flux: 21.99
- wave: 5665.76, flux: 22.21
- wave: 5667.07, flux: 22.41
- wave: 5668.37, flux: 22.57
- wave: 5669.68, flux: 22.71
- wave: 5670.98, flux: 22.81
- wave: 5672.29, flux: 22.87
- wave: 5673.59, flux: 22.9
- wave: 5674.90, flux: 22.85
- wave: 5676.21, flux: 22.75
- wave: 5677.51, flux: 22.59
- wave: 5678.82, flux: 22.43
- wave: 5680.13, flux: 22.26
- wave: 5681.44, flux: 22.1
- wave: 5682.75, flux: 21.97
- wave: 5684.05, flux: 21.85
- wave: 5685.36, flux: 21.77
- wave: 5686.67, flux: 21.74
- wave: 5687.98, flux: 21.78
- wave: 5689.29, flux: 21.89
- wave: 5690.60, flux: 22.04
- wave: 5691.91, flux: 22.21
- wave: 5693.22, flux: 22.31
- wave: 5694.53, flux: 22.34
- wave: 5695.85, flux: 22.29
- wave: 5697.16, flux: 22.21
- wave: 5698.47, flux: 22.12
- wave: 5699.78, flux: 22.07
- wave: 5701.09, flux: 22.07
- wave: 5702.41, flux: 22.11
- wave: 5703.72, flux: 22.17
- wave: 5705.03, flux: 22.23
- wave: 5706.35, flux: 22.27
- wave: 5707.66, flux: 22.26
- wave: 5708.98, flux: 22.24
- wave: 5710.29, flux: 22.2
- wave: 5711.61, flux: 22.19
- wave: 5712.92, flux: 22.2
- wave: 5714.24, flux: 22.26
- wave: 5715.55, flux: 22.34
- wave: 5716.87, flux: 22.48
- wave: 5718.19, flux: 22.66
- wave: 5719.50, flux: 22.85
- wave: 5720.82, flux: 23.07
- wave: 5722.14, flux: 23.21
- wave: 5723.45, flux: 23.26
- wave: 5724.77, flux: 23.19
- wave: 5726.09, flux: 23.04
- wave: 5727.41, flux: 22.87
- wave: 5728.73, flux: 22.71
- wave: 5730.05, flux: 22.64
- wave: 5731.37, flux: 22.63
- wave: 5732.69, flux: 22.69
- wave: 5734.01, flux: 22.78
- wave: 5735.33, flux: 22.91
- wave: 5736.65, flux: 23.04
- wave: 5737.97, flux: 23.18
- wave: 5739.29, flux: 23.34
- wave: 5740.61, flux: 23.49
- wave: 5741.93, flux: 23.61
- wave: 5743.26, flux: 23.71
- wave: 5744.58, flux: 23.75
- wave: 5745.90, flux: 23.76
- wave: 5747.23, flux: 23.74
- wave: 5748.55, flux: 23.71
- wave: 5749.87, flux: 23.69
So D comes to 0.116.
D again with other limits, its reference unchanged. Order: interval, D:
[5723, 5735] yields 0.103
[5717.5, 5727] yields 0.133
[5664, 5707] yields 0.097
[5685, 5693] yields 0.094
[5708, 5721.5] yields 0.098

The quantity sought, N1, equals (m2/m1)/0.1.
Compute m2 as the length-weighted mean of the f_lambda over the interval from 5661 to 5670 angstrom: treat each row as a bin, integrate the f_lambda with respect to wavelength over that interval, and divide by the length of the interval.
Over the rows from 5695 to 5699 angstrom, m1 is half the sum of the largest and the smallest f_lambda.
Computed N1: 9.97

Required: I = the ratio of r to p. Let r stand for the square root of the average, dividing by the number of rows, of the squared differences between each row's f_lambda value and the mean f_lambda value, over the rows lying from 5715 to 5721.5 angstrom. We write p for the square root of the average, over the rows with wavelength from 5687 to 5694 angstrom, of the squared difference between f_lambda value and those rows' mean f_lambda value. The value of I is 1.33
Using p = 0.20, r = 0.26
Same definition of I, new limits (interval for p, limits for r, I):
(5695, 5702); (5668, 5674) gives 1.40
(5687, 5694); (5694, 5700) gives 0.52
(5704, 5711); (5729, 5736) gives 4.27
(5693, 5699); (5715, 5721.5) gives 3.26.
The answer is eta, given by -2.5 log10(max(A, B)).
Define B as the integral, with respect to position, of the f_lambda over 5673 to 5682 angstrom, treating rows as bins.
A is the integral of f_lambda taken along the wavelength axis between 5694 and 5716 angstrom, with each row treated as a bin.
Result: -6.72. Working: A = 489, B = 203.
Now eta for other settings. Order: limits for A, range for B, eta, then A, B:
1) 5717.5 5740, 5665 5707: -7.43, 516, 936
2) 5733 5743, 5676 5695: -6.56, 232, 420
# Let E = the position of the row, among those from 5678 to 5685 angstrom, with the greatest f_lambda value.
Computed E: 5678.82 angstrom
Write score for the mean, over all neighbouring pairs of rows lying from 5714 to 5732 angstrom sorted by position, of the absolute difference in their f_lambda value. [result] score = 0.13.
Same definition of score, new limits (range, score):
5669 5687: 0.10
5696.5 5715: 0.04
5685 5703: 0.07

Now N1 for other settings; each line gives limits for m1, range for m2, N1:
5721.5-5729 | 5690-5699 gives 9.66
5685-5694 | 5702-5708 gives 10.09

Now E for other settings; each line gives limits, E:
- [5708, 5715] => 5714.24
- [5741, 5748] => 5745.90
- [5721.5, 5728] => 5723.45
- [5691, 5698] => 5694.53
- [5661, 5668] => 5667.07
